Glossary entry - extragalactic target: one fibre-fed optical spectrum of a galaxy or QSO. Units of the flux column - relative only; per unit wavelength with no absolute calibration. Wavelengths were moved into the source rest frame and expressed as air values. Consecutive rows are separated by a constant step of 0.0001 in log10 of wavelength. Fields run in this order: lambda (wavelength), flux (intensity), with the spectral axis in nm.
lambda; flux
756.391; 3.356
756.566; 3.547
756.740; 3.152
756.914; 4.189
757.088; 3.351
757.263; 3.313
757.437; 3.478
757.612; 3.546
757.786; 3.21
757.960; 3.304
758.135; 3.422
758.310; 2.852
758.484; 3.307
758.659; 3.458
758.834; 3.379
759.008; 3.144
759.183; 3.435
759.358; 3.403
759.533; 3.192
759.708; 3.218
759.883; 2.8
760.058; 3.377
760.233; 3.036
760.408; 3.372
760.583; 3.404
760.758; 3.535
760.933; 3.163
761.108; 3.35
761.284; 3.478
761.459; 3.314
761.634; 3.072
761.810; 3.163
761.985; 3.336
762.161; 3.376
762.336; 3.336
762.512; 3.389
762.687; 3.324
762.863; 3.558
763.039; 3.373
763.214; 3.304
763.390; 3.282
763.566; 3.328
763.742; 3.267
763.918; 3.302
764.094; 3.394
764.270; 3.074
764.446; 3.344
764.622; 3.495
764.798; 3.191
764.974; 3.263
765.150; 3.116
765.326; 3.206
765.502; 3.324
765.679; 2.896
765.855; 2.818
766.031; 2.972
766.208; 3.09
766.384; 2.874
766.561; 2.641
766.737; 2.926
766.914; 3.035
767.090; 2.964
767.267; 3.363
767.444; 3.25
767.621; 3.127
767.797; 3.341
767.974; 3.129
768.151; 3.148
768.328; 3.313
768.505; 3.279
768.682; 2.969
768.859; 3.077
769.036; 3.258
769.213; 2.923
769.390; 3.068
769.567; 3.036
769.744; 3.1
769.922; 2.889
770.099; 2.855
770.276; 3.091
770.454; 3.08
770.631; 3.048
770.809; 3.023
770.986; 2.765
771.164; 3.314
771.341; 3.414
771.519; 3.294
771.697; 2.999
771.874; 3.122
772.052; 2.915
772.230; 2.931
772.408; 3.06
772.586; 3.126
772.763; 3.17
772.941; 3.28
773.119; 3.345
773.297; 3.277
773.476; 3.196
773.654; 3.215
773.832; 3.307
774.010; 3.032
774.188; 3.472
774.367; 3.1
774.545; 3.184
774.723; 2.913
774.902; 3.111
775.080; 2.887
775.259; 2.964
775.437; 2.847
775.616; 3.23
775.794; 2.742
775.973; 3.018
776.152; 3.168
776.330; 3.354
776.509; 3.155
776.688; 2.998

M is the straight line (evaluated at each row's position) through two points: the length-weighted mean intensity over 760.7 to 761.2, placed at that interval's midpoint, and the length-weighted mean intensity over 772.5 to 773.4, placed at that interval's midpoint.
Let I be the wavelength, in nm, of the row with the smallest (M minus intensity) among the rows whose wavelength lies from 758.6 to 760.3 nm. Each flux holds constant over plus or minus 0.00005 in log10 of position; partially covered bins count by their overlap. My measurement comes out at 758.659 nm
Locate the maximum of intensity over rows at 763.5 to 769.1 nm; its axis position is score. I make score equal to 764.622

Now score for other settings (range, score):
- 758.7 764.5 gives 762.863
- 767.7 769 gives 767.797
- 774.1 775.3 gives 774.188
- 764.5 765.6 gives 764.622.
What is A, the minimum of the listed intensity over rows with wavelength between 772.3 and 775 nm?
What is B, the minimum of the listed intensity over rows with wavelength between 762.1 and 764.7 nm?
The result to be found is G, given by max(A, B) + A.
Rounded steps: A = 2.913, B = 3.074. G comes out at 5.99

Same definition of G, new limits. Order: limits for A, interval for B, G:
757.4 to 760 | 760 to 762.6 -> 5.84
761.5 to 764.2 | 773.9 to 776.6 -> 6.14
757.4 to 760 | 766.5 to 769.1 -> 5.60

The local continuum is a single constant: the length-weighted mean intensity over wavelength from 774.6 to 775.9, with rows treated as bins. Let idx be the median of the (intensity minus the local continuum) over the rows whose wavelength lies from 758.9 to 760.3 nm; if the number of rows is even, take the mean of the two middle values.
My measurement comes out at 0.242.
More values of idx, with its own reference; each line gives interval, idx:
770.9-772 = 0.245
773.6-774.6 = 0.236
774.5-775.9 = -0.025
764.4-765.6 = 0.300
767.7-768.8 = 0.250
